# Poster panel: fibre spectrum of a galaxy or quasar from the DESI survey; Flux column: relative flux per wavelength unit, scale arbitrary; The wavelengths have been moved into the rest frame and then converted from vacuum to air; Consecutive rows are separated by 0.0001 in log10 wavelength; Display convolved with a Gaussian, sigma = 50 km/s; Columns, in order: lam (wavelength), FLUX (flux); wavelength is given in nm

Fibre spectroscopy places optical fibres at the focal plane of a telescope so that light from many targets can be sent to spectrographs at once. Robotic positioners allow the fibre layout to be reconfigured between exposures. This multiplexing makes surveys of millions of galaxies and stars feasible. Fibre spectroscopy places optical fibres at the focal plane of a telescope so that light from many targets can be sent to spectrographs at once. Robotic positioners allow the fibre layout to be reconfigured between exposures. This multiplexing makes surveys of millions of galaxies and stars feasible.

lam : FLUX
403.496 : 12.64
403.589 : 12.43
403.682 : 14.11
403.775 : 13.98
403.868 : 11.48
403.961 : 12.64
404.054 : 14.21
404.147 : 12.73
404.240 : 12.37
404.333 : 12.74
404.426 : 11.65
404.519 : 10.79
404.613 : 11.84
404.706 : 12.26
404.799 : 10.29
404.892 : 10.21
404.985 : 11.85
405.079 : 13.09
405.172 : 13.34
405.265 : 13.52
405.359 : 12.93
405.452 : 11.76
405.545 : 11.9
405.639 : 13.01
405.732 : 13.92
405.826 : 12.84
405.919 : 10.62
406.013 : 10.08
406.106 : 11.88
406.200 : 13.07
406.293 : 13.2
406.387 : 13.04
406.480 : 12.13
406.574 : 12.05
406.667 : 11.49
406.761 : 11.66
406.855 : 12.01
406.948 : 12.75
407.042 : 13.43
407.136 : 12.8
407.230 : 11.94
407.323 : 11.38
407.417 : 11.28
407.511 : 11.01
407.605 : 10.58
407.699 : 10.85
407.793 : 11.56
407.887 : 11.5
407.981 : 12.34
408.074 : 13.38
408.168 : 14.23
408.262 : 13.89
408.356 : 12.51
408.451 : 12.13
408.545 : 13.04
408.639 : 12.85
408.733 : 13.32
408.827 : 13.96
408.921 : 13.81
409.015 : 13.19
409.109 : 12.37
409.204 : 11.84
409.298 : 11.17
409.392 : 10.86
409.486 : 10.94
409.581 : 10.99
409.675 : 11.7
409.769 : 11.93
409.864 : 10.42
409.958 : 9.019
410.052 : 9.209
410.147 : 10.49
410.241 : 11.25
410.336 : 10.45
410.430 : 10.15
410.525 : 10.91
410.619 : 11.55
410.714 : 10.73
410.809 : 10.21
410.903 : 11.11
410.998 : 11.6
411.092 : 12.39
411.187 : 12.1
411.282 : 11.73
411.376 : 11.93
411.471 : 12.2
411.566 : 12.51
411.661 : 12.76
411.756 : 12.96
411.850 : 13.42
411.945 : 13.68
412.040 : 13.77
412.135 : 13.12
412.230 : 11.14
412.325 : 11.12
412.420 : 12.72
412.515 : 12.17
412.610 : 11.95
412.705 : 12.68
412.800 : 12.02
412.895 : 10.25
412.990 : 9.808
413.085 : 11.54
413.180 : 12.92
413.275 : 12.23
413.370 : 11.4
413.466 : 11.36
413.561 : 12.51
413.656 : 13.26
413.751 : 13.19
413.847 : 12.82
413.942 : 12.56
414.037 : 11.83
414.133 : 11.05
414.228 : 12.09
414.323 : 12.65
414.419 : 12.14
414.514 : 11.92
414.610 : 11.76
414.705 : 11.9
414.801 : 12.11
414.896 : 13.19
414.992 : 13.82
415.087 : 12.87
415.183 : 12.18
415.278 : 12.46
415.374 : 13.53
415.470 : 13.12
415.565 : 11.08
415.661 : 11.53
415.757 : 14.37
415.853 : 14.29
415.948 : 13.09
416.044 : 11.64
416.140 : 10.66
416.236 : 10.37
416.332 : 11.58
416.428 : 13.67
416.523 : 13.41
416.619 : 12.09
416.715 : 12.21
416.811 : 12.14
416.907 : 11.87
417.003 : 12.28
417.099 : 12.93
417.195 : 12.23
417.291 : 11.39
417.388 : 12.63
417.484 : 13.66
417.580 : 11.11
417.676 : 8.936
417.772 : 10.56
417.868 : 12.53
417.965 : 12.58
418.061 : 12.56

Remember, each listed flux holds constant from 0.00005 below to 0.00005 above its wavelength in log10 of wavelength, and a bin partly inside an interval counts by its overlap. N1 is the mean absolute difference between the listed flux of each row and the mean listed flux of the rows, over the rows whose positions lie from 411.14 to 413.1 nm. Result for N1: 0.8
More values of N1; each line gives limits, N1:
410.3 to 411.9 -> 0.8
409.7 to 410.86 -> 0.6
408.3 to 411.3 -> 1.0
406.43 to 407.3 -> 0.5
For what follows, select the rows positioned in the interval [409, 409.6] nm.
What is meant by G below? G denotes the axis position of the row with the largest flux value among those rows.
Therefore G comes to 409.015 nm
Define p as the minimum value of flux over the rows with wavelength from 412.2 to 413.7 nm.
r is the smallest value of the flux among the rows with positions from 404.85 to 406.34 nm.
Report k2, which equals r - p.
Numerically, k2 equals 0.27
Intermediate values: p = 9.808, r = 10.08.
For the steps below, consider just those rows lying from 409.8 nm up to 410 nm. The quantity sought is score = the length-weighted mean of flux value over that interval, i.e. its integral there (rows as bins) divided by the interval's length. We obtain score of 9.9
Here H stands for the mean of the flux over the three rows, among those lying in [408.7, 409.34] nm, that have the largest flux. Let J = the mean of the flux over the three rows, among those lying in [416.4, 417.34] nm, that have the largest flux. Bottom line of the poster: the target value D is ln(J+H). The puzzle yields 3.30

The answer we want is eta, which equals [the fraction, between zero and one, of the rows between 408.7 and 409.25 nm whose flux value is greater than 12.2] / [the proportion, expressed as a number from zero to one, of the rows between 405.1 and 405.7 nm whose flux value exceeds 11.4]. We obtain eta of 0.83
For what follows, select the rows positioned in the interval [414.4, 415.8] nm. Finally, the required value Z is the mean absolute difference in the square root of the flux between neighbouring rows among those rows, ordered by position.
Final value 0.11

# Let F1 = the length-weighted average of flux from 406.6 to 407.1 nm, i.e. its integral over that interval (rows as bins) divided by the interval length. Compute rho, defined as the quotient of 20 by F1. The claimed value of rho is 1.63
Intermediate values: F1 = 12.3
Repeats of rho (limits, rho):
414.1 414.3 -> 1.70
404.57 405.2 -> 1.69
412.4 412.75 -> 1.62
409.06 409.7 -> 1.75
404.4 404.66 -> 1.76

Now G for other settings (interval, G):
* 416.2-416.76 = 416.428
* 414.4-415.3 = 414.992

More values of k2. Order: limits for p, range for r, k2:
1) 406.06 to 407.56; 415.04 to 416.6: -0.64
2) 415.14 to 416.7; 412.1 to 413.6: -0.56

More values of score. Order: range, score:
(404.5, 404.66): 11.4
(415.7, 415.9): 14.2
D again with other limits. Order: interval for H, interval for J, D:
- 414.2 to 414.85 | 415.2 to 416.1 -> 3.27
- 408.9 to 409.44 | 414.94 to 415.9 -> 3.31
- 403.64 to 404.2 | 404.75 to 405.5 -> 3.31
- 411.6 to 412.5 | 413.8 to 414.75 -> 3.27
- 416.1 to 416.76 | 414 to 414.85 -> 3.23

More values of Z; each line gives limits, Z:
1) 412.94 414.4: 0.11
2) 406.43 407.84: 0.07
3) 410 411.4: 0.10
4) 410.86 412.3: 0.07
